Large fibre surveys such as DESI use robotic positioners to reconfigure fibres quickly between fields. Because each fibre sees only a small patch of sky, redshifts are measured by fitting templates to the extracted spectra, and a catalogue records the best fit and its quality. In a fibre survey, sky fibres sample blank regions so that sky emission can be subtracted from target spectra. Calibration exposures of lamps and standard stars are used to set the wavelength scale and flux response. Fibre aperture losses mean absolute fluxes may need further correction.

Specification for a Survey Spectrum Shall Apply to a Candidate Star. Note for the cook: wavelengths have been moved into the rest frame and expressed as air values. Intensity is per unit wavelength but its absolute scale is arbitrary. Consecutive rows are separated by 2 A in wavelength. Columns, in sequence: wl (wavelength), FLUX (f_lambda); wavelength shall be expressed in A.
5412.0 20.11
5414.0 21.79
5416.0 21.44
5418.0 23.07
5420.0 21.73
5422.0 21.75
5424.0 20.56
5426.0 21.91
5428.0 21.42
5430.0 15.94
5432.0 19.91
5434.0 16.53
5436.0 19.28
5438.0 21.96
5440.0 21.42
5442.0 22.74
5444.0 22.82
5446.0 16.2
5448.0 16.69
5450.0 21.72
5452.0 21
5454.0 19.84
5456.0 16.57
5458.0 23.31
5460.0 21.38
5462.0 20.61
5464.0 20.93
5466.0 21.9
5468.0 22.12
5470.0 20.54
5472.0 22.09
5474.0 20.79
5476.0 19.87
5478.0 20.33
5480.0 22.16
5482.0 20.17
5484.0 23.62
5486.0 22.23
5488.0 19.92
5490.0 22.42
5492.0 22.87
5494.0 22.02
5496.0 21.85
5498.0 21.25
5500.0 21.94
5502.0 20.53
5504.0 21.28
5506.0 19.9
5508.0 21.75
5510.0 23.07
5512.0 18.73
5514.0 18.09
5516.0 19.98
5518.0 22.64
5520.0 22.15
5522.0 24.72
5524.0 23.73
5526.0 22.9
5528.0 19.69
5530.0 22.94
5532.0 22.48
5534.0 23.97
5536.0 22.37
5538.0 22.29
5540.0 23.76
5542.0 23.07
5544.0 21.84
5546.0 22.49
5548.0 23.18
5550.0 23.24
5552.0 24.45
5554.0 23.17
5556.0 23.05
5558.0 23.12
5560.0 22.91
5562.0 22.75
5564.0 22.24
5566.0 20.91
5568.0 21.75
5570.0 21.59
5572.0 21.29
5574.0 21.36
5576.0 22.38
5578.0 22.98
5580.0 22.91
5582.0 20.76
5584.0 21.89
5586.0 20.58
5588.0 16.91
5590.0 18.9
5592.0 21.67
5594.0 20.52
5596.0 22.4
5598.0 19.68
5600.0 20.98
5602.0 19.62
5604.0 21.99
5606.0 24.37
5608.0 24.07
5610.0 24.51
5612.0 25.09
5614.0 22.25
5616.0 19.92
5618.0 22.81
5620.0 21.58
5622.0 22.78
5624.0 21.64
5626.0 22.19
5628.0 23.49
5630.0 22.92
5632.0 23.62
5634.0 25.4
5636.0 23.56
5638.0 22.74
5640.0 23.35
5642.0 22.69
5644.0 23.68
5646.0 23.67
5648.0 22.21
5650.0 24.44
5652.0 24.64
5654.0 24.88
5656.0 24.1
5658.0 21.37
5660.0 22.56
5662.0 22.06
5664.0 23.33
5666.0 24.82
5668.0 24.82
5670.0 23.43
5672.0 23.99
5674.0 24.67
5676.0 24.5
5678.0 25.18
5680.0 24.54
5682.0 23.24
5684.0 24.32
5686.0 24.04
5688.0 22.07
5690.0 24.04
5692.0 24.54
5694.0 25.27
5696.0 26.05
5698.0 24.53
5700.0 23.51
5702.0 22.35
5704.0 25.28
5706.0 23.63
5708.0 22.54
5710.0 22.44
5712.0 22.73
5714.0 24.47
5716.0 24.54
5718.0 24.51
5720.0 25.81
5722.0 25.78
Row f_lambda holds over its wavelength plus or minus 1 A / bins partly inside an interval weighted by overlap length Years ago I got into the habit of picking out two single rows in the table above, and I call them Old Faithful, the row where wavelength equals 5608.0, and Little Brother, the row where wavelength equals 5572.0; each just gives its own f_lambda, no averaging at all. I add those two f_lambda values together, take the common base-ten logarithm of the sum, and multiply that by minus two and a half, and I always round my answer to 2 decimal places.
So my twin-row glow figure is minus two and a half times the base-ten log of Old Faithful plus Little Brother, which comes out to -4.14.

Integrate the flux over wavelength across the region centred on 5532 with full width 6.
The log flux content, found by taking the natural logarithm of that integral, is 4.93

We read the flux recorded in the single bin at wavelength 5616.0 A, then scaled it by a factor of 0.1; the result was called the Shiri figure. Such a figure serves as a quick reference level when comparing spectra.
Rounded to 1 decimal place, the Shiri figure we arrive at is 2.0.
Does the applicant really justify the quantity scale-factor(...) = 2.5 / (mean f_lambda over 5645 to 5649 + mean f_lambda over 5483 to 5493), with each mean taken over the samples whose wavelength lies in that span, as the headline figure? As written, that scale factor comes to 0.0554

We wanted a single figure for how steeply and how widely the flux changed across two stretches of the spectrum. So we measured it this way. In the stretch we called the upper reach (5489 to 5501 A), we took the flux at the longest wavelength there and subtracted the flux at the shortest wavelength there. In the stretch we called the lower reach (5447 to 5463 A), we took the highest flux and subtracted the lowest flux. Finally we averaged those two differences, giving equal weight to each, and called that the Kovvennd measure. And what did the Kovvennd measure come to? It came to 3.1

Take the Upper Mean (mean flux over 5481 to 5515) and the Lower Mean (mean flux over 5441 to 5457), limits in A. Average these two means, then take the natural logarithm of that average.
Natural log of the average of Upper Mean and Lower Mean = 3.02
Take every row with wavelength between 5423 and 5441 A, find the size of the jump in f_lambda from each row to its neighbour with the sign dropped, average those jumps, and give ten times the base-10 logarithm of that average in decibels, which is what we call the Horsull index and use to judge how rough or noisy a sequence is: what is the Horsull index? 4.1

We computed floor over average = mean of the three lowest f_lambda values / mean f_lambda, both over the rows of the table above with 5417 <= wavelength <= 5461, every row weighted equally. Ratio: 0.80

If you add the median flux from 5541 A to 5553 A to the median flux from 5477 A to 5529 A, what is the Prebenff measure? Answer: 45.0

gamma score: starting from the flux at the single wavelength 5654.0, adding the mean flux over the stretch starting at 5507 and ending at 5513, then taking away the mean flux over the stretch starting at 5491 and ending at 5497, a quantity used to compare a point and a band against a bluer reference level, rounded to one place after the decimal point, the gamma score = 23.8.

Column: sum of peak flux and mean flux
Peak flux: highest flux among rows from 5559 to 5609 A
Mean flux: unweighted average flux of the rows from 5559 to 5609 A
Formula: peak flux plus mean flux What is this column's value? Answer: 46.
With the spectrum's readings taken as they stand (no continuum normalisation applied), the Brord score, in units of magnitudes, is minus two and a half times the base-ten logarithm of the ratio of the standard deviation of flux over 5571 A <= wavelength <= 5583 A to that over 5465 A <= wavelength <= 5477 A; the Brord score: 0.0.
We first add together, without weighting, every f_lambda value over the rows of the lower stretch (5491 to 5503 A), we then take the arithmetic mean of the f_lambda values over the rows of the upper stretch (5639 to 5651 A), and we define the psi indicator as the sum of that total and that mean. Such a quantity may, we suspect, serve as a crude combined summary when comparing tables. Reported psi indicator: 154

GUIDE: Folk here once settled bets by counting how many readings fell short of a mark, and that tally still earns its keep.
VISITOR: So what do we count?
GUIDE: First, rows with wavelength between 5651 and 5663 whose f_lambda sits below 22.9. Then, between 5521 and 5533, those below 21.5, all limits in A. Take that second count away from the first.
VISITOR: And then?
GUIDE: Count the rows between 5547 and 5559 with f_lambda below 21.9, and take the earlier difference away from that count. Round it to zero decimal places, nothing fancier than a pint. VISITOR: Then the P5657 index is -2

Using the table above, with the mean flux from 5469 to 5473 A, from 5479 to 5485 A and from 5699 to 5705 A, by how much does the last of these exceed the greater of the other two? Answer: 1.7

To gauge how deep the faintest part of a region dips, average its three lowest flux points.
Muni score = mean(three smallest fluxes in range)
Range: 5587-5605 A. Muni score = 18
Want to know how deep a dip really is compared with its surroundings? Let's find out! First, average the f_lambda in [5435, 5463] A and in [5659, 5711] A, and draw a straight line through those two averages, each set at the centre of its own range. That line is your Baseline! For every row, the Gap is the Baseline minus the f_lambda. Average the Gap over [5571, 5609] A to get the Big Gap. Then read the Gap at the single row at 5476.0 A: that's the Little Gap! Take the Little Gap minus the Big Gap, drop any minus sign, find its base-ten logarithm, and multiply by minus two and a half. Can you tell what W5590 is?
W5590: 1.6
